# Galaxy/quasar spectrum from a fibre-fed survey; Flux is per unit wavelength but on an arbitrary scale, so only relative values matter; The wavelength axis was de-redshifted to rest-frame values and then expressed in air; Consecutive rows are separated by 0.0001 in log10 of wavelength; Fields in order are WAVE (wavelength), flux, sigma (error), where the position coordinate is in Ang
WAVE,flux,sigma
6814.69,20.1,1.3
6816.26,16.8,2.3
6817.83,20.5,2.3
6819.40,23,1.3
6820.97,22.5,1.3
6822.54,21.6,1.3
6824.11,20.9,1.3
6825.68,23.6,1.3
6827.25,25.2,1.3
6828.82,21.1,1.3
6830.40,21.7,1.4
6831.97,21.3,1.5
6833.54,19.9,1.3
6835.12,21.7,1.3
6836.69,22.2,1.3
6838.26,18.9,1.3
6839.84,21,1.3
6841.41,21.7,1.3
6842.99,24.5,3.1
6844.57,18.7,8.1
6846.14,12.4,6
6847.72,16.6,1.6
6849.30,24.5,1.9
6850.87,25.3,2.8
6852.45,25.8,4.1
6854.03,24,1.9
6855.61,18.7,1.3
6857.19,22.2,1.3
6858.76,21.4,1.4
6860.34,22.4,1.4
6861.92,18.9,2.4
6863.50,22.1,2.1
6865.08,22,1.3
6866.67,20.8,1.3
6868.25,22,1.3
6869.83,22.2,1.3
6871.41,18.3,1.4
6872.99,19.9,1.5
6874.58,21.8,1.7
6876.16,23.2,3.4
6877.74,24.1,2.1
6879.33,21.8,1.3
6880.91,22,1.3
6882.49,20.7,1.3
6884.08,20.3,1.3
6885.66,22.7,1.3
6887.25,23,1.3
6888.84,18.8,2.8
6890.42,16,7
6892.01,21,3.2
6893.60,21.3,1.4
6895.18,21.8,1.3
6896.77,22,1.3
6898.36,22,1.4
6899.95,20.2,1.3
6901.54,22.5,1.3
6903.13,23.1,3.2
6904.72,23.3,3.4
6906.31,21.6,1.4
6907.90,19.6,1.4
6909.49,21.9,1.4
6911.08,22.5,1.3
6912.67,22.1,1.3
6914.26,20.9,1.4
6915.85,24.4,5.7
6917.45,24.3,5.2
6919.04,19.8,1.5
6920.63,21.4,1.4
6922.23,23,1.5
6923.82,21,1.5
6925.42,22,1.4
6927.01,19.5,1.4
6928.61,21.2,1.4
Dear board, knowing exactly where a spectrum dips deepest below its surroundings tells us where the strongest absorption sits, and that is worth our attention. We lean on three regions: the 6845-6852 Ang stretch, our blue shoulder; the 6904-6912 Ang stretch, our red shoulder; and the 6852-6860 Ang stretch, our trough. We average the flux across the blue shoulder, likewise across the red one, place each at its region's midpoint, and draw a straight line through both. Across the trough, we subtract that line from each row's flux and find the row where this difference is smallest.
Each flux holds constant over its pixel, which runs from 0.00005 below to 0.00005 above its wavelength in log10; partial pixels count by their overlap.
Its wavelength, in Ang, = 6855.61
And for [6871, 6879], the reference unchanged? 6871.41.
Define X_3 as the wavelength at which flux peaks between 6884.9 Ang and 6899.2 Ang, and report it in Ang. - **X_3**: 6887.25 Ang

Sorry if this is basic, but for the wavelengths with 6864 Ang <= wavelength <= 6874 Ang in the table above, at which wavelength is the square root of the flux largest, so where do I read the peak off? 6869.83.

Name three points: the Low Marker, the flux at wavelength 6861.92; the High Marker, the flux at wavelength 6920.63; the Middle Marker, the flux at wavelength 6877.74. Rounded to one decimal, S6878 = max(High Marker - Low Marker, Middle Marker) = 24.1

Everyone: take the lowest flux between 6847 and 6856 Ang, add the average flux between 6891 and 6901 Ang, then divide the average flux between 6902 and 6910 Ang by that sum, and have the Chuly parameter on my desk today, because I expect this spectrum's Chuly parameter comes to 0.58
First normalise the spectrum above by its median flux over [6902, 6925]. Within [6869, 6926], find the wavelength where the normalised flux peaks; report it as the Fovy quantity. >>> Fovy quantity 6915.85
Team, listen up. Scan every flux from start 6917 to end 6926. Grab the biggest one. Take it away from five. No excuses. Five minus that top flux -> -19.3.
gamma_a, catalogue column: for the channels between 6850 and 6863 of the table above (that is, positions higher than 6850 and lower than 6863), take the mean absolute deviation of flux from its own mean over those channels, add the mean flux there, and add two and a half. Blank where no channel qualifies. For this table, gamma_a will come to 26.9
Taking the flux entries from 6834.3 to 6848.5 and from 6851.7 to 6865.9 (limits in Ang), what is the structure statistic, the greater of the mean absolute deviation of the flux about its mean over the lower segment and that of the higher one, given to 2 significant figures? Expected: 2.8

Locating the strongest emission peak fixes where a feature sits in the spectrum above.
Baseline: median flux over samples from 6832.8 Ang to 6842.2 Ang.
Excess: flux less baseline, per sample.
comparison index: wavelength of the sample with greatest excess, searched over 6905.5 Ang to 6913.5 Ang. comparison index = 6911.08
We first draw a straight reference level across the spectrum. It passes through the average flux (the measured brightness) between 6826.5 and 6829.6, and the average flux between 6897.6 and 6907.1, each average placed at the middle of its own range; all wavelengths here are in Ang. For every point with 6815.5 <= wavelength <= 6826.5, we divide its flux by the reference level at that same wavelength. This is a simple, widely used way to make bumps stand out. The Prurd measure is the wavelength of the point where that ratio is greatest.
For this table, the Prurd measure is 6825.68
